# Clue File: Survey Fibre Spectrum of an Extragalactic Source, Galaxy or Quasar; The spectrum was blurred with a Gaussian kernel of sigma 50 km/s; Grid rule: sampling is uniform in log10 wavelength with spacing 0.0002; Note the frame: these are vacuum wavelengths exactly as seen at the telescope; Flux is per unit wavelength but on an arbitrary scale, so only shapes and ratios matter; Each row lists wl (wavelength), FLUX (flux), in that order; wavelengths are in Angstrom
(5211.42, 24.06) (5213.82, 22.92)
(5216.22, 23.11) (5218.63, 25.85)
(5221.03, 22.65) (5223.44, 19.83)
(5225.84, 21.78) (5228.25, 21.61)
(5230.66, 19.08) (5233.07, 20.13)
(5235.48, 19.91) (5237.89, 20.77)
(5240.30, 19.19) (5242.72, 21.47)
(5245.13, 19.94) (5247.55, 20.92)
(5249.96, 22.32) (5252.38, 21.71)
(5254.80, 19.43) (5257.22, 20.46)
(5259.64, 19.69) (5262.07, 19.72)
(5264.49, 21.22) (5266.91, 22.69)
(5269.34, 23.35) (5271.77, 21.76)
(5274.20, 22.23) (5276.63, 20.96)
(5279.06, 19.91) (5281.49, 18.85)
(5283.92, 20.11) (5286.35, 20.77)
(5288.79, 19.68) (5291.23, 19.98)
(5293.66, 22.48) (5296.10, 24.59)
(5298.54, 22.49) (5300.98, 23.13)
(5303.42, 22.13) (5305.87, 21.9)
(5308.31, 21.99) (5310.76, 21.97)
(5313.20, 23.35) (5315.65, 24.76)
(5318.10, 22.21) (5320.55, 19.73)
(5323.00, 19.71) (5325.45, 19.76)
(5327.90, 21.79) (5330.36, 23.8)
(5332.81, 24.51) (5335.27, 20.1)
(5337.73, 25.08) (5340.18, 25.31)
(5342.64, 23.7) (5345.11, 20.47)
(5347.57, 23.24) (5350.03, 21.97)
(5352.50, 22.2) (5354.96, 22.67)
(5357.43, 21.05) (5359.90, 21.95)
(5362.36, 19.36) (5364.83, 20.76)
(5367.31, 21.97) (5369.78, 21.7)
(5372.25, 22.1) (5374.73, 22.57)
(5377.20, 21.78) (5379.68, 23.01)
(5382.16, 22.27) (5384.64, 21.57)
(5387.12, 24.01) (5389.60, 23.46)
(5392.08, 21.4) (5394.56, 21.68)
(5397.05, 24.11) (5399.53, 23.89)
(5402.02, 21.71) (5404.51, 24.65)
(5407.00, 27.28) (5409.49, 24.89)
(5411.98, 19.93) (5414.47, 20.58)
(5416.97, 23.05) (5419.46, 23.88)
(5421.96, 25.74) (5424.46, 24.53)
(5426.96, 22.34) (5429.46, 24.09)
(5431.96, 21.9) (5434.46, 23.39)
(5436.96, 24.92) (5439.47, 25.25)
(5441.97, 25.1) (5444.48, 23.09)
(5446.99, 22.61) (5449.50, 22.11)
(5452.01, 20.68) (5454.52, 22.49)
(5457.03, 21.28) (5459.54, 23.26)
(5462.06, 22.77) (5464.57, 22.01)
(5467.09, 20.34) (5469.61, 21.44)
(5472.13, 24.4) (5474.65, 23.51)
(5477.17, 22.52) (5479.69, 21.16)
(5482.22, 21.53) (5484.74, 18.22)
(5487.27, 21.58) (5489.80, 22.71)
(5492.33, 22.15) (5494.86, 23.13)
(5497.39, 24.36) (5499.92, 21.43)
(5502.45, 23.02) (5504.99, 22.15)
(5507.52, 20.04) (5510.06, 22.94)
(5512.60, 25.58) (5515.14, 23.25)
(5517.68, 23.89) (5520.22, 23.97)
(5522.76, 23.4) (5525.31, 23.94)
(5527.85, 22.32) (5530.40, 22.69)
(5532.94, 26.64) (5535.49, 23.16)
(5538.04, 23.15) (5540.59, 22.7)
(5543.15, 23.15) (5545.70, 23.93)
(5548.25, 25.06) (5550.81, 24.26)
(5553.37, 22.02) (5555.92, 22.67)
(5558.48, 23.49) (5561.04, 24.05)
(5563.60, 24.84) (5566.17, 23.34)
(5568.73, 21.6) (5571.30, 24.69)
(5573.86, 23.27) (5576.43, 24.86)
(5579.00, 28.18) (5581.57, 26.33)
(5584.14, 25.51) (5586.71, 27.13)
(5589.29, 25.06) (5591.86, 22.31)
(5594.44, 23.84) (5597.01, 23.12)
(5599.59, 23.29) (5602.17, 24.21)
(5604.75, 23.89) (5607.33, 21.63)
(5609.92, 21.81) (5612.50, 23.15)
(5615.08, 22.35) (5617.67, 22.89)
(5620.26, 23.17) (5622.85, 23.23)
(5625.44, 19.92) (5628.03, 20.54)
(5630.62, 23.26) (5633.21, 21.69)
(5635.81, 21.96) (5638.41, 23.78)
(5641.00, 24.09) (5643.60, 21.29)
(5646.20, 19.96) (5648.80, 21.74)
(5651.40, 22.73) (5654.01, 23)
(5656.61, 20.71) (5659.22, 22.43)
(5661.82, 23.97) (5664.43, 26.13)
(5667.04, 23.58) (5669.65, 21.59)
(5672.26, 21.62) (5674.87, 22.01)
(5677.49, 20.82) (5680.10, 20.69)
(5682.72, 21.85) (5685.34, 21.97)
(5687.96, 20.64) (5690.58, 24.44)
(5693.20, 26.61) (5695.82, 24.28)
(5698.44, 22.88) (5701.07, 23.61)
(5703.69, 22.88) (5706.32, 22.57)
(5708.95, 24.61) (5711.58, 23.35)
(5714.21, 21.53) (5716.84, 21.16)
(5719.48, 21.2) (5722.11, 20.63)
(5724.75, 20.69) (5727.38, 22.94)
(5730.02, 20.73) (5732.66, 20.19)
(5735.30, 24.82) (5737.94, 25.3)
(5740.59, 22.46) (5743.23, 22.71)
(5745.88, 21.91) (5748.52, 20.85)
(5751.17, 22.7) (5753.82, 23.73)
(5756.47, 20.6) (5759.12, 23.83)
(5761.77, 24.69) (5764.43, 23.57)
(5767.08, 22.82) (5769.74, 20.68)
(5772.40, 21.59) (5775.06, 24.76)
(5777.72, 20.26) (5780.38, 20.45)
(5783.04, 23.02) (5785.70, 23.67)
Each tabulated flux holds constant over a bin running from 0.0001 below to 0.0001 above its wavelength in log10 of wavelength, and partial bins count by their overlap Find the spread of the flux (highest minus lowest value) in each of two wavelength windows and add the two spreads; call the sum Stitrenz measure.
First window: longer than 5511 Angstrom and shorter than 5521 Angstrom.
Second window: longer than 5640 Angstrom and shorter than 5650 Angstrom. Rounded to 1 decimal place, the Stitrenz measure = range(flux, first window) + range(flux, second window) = 6.5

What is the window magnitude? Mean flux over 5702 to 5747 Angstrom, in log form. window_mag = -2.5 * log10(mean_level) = -3.37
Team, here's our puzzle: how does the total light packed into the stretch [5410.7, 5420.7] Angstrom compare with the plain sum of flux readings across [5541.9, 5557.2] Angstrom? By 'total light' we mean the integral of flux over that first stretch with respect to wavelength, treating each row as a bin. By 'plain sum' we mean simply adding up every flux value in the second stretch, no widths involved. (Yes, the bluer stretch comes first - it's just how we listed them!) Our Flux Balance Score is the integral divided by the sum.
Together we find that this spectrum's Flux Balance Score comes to 1.55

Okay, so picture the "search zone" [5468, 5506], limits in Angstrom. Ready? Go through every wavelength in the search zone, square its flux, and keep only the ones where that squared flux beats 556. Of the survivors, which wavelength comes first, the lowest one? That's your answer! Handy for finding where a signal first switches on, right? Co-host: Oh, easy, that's 5472.13 Angstrom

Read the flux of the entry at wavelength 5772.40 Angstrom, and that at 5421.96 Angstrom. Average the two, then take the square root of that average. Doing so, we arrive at 4.86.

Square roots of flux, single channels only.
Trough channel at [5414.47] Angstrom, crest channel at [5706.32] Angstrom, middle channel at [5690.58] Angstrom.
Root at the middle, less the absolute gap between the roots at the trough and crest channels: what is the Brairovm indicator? 4.7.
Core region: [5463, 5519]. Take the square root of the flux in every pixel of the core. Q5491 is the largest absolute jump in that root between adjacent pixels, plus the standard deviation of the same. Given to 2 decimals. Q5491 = 0.55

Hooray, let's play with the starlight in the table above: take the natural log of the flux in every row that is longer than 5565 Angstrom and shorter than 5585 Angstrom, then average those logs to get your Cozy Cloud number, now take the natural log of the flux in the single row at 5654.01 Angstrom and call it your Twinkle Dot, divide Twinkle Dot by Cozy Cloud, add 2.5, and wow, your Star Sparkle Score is 3.478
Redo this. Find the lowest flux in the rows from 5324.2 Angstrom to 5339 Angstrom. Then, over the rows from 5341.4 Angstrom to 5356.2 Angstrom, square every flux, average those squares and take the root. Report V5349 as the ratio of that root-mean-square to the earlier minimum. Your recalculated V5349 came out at 1.13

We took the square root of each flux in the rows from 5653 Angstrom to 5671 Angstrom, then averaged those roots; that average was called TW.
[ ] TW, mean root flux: 4.80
